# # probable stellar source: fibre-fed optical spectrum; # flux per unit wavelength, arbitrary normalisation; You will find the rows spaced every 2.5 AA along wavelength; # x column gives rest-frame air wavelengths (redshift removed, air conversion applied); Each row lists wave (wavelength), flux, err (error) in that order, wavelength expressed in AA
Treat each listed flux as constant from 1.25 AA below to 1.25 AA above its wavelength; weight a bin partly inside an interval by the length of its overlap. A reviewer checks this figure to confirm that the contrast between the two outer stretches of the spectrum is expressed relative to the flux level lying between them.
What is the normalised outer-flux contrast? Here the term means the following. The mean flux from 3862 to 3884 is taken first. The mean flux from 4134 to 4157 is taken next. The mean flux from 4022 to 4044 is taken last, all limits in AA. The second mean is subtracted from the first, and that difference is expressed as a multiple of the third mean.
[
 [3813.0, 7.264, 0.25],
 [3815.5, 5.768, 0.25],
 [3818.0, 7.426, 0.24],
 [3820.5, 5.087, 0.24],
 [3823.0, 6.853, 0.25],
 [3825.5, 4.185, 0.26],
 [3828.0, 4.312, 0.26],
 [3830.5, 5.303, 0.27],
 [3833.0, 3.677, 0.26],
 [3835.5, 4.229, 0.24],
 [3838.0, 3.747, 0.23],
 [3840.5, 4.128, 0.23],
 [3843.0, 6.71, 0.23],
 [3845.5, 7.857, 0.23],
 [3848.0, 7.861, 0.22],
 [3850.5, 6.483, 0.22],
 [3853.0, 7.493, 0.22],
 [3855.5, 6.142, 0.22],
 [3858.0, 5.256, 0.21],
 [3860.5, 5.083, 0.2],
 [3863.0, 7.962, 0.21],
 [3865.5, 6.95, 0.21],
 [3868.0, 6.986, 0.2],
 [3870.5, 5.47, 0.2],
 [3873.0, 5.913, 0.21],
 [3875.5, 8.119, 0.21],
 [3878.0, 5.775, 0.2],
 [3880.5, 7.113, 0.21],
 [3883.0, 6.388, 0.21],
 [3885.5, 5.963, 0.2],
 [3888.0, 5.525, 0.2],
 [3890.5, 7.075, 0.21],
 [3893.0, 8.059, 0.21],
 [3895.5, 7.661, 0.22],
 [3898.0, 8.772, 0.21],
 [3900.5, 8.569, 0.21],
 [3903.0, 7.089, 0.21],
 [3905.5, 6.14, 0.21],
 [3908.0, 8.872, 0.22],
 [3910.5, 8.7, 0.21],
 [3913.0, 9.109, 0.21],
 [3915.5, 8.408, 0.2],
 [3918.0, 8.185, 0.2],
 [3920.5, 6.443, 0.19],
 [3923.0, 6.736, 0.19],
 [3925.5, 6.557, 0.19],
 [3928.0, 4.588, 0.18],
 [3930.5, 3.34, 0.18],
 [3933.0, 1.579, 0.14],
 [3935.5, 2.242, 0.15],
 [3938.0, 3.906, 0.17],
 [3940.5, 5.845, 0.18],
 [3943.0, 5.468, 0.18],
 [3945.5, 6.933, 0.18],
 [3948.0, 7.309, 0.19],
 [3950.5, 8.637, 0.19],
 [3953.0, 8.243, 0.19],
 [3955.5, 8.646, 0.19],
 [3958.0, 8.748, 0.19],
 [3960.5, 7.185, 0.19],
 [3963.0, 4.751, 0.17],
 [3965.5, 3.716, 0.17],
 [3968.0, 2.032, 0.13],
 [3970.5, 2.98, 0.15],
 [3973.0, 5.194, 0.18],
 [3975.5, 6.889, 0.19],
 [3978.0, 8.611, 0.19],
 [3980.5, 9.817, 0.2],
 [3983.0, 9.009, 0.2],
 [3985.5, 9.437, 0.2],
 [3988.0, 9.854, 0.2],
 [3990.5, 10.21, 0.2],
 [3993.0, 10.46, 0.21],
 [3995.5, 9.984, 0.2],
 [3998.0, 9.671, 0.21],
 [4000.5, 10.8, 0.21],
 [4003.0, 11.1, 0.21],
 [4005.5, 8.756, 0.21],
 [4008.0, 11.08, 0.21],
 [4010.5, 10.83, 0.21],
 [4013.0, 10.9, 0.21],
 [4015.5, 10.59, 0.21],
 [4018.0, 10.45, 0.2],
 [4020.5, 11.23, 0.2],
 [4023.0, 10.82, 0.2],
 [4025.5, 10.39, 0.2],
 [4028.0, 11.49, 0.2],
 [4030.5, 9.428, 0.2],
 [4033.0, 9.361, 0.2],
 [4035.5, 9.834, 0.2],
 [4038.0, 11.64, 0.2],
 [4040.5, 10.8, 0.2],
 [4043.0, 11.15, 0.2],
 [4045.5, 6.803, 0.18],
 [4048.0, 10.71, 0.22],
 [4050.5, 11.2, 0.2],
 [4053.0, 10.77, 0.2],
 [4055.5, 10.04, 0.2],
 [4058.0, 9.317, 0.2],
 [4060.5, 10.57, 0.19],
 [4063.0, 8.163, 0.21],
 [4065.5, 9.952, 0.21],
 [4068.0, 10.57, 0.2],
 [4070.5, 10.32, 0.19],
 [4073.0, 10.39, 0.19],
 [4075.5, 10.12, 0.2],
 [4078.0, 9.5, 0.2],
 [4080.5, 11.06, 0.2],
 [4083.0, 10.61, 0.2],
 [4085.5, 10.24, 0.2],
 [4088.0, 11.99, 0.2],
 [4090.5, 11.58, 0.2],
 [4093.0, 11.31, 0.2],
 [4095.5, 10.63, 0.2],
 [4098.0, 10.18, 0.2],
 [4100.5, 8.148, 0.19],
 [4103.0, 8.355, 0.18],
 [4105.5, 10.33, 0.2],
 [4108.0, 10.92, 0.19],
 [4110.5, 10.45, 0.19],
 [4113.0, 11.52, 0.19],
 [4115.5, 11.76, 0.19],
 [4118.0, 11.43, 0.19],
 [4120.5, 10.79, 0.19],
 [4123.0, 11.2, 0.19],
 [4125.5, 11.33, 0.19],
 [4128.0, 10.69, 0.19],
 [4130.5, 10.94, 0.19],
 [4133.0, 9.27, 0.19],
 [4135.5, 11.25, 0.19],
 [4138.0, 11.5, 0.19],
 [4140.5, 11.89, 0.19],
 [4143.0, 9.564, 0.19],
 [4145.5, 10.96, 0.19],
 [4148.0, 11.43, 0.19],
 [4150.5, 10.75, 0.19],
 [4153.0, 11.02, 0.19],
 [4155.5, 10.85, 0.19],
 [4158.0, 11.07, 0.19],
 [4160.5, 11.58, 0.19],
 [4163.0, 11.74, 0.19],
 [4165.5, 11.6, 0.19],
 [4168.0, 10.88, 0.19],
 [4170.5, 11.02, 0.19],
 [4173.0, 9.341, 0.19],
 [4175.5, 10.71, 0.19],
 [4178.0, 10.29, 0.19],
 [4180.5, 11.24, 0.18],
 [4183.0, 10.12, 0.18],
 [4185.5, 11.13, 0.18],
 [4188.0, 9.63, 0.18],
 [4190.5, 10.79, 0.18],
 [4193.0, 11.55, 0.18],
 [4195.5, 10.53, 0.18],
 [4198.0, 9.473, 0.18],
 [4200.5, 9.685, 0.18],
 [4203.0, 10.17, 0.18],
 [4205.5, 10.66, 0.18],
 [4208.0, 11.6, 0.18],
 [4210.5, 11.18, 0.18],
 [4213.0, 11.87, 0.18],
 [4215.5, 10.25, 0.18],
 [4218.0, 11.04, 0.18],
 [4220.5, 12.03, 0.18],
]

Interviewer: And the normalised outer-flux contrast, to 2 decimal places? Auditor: -0.41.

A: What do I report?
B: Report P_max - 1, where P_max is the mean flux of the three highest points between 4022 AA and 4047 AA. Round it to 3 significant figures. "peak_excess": 10.4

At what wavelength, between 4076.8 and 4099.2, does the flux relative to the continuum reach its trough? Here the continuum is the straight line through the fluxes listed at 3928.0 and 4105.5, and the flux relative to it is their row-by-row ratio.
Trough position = 4078.0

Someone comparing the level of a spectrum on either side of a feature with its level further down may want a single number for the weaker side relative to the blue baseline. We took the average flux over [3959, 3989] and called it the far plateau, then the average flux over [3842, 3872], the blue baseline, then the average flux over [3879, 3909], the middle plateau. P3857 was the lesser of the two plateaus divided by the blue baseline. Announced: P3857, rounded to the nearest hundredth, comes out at 0.99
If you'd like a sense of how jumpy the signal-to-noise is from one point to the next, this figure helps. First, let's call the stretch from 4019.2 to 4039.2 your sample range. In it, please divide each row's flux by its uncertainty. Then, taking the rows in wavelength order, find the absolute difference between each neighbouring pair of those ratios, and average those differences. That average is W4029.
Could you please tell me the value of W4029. 4.53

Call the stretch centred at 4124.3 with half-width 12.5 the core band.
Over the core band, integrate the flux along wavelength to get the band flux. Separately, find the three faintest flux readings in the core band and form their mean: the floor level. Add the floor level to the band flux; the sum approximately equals 286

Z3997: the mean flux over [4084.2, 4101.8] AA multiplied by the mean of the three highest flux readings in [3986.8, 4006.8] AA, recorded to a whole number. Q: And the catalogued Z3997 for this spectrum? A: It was 114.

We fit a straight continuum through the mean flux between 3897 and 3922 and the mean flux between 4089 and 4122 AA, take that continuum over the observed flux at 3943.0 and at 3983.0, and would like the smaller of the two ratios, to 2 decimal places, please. 1.00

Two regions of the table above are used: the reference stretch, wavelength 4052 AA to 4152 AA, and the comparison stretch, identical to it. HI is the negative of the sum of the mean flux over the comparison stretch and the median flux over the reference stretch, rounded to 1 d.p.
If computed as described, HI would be -21.2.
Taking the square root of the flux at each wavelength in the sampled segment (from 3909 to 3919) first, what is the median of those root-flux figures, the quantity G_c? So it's 2.9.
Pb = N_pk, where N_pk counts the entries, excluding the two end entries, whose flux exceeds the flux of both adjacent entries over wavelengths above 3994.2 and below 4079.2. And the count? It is 11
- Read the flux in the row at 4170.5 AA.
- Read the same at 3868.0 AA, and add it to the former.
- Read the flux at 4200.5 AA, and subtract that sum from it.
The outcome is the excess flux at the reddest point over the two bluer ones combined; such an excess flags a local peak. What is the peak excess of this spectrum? -8.3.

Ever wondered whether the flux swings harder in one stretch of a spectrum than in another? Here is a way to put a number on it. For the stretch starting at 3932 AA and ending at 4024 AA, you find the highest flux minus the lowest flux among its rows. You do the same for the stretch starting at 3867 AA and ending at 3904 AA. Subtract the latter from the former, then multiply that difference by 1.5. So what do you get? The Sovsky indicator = 9.5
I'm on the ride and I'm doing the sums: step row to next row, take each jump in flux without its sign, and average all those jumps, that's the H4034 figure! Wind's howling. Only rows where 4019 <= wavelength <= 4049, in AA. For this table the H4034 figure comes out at 1.4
